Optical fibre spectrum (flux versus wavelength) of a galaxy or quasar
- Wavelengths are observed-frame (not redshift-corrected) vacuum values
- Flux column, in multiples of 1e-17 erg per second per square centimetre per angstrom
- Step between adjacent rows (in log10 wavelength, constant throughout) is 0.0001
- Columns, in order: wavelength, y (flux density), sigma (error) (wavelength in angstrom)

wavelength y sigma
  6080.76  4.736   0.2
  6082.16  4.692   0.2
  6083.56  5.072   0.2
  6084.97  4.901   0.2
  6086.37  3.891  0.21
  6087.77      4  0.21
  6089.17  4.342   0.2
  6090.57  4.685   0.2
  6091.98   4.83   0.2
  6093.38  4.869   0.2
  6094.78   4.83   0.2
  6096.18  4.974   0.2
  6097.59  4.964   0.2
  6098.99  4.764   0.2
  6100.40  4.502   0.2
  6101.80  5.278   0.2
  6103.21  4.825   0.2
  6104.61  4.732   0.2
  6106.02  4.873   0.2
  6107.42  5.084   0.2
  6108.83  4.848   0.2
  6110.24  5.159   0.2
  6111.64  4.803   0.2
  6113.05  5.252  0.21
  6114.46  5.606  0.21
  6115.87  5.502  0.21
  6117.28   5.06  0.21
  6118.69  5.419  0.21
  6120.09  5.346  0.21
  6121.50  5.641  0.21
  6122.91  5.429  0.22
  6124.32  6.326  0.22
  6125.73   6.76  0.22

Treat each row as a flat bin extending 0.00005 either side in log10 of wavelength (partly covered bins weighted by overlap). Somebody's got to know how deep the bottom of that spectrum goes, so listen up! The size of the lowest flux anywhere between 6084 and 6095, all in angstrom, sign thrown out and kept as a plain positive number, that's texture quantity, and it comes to 3.89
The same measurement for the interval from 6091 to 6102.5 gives 4.50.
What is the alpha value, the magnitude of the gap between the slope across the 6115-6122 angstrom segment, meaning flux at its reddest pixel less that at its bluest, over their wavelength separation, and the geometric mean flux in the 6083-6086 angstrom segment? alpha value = 4.96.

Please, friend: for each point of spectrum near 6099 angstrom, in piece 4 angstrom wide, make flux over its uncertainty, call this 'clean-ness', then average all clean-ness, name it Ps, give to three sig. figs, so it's 23.7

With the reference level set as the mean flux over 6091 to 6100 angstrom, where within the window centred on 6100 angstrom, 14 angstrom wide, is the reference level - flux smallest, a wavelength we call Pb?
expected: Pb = 6101.80 angstrom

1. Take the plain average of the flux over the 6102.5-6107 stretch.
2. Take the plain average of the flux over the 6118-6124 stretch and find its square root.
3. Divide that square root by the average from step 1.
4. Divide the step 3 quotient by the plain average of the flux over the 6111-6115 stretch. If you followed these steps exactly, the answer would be 0.093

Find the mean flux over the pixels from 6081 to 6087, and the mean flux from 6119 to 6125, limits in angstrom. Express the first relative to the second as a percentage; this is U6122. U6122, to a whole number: 82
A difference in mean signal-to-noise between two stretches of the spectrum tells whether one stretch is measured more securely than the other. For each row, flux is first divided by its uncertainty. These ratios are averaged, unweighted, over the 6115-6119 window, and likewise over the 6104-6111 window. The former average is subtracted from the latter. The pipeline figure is -1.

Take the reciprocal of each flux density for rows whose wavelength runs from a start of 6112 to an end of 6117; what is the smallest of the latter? 0.178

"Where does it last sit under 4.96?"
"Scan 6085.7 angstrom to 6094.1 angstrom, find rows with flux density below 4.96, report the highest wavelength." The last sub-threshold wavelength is 6093.38 angstrom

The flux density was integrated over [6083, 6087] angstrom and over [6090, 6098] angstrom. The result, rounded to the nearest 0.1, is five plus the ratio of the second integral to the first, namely 7.1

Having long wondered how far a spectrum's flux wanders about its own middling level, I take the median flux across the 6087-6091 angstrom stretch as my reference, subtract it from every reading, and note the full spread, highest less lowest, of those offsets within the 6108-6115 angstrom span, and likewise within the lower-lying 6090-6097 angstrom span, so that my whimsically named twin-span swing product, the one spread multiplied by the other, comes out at 0.232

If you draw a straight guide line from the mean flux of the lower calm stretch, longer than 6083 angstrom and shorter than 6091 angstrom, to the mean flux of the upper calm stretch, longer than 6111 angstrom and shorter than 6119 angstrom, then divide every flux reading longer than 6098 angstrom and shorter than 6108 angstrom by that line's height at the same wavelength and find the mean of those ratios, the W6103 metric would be 0.99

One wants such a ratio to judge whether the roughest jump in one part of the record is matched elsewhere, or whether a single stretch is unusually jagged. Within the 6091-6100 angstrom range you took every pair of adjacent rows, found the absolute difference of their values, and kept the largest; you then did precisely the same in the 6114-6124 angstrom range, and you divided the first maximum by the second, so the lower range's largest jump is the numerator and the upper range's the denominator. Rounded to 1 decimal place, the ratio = 0.5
